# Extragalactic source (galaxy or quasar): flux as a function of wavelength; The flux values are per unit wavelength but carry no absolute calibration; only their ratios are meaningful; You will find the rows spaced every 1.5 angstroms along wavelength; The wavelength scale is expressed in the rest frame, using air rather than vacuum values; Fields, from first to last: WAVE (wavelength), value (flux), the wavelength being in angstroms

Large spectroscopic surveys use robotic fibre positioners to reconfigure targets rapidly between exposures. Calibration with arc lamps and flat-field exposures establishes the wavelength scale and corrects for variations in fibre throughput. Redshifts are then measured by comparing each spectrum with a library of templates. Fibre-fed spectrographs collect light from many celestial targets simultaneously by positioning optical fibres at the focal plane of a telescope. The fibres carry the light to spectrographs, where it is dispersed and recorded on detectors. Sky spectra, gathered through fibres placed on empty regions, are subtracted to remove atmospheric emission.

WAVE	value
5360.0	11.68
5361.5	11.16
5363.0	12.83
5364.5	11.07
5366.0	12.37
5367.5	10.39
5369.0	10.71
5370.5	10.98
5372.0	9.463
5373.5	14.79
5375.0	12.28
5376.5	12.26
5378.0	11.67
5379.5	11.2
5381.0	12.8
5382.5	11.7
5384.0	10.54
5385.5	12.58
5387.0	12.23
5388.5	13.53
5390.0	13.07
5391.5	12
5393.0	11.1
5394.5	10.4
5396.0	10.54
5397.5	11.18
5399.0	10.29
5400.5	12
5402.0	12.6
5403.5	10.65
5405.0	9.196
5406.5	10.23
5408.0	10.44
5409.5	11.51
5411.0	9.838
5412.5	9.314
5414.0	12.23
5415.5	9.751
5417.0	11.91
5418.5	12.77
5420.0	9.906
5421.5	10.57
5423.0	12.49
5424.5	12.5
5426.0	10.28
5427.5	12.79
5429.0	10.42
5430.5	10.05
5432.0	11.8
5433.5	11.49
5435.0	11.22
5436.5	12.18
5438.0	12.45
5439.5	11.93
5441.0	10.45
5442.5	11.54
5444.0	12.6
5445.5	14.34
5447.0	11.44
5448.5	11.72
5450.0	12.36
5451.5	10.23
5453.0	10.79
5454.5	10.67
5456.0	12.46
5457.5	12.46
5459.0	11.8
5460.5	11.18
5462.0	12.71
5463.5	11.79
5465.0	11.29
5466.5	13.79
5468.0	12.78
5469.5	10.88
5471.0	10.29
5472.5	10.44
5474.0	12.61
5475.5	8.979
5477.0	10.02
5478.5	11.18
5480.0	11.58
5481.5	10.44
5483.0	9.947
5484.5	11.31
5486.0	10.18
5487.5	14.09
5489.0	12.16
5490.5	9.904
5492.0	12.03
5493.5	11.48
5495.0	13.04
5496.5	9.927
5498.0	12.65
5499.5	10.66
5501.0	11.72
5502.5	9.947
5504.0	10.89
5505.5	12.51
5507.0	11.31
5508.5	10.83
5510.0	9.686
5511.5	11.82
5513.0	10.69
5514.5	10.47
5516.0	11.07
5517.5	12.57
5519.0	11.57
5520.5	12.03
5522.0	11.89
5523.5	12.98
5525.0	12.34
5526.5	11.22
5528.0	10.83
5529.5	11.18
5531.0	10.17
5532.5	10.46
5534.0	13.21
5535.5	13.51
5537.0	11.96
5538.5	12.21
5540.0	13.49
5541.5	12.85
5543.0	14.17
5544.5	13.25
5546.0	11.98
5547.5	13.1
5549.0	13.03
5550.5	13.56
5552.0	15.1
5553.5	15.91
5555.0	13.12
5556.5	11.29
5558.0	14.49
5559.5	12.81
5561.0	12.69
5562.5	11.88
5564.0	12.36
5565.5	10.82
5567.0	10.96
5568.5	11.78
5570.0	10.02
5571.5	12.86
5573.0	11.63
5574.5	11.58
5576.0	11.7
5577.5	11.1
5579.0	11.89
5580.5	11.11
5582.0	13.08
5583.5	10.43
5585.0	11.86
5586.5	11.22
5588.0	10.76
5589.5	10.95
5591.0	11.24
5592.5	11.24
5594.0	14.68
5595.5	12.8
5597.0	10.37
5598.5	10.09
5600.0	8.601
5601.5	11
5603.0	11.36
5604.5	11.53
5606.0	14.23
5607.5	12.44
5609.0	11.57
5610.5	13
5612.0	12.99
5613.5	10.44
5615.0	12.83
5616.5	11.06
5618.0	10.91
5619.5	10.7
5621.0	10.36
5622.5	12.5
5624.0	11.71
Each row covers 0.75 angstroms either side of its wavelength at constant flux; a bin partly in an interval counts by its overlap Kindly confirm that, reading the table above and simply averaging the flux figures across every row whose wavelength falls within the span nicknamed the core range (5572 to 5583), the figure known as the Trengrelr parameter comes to 11.7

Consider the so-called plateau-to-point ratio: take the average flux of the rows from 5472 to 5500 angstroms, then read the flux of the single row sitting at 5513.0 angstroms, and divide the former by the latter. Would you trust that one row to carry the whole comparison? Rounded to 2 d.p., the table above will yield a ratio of 1.05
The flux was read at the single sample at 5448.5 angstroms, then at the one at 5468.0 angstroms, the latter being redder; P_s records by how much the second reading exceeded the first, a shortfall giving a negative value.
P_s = 1.1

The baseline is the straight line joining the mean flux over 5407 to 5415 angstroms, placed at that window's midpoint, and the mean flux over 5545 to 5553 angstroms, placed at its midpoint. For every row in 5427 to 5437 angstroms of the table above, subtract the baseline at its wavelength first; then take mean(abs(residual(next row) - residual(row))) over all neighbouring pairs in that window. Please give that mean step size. 1.0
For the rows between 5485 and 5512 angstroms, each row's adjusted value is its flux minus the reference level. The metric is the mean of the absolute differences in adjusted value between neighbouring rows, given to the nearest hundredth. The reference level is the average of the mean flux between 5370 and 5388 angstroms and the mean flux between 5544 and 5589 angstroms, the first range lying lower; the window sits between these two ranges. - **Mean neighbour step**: 1.79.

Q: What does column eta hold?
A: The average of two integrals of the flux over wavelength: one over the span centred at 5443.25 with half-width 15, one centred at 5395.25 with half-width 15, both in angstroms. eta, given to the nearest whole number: 346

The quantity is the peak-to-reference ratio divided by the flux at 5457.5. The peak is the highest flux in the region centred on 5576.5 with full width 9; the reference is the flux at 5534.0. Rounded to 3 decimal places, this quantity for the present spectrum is 0.072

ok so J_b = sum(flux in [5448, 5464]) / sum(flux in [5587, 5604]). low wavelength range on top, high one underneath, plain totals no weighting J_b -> 1.04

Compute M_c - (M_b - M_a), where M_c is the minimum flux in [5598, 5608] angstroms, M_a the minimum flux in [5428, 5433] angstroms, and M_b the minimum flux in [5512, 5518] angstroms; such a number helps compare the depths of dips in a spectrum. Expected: 8.2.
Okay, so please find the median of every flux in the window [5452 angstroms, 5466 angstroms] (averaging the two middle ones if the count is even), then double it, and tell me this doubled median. 23.6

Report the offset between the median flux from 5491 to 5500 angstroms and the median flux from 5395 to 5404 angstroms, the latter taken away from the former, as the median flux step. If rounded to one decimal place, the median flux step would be 0.8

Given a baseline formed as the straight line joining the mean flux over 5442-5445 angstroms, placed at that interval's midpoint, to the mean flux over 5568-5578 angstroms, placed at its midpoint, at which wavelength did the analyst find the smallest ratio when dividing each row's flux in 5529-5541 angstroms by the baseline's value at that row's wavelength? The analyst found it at 5531.0 angstroms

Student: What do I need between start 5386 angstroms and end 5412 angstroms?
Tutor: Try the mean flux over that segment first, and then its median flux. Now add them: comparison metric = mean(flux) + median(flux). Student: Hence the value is 22.3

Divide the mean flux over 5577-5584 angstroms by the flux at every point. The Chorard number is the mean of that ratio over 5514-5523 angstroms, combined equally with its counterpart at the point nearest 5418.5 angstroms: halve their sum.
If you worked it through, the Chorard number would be 0.95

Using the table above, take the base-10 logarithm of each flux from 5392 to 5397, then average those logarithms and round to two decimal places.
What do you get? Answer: 1.03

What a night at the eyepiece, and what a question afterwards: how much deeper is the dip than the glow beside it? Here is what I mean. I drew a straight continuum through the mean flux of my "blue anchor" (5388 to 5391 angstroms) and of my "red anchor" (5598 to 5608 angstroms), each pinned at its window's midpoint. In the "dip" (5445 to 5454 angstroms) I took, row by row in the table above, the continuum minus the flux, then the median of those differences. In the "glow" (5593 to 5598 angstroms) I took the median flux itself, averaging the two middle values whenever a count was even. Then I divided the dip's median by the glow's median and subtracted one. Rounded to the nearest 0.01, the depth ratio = -0.91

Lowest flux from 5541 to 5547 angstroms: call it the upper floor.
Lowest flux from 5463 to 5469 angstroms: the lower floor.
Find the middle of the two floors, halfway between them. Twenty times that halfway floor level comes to 233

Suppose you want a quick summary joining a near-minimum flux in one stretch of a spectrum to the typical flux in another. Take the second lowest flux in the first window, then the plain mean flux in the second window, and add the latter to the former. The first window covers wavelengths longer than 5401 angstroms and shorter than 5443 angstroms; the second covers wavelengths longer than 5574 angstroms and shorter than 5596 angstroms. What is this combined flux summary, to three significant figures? 21.0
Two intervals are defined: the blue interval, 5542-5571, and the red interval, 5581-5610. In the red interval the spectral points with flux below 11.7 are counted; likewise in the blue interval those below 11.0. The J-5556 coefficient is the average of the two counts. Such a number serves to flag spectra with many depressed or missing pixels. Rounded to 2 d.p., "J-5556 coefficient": 8.00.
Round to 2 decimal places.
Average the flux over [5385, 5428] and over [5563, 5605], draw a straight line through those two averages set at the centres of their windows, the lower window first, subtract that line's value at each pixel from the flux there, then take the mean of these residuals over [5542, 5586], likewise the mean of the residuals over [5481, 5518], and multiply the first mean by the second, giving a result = -0.10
